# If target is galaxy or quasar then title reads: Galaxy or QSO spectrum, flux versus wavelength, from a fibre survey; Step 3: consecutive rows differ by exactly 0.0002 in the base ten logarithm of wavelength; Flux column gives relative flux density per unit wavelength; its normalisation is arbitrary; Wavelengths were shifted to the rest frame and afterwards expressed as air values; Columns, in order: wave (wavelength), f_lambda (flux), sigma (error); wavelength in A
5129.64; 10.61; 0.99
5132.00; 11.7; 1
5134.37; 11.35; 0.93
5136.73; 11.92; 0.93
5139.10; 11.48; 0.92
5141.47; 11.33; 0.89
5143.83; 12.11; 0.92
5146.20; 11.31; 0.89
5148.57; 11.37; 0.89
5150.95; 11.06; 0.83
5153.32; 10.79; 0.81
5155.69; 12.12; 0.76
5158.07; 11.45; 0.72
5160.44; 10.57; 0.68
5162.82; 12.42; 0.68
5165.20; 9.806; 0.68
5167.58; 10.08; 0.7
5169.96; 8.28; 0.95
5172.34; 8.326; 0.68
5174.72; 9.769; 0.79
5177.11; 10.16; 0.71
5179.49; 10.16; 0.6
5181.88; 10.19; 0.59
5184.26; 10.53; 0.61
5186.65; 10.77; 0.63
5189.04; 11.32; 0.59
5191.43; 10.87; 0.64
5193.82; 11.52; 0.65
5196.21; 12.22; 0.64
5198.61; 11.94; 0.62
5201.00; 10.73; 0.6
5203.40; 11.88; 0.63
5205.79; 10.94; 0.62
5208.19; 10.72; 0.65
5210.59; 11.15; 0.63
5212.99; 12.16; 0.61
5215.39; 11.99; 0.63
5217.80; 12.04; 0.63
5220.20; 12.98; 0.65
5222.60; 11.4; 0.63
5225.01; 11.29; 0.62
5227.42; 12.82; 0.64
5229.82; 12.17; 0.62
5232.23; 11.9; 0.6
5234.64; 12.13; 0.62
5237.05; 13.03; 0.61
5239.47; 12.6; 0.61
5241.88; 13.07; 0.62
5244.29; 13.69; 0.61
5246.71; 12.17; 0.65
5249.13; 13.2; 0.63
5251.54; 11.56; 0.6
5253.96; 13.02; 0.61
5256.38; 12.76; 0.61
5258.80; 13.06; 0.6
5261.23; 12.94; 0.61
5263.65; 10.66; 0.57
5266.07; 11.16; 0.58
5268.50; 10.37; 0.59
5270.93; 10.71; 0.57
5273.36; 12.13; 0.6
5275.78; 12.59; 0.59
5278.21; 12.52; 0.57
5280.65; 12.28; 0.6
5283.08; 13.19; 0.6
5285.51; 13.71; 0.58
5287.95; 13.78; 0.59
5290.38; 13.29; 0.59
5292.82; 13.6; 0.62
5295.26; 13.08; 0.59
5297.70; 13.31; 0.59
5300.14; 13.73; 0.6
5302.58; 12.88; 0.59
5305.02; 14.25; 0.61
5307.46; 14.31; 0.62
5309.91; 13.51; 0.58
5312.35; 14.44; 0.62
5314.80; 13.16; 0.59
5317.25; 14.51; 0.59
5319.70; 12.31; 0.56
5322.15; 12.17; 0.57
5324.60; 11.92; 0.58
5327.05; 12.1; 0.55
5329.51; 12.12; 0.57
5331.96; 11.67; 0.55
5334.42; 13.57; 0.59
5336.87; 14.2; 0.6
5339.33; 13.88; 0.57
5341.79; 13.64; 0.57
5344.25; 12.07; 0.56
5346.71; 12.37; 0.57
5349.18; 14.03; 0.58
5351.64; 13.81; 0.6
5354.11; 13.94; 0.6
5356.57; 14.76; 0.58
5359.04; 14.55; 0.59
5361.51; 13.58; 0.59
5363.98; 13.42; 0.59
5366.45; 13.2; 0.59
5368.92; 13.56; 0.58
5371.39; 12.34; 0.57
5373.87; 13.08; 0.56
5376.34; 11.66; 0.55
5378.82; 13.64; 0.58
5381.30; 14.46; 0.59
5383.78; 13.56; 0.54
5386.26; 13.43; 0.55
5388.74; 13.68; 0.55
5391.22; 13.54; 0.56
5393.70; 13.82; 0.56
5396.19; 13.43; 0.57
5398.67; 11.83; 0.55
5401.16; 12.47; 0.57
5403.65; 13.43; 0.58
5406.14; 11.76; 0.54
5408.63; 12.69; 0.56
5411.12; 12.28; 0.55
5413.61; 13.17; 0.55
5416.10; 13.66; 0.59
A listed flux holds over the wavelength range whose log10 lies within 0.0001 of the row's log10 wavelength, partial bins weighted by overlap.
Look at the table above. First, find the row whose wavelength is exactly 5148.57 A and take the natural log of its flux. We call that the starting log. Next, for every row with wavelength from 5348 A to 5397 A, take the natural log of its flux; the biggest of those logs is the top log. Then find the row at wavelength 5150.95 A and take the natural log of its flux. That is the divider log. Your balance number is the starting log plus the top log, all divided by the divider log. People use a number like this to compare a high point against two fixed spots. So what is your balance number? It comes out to 2.13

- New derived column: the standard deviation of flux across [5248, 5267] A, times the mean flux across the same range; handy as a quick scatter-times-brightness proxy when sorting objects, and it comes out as 12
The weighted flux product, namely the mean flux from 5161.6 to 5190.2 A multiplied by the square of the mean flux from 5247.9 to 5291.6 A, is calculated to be 1557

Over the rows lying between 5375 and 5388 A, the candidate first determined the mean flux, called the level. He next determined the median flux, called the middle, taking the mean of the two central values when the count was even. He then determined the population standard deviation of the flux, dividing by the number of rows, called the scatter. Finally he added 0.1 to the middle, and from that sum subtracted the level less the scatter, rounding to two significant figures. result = 1.2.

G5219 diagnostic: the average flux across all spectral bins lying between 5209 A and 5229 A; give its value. 12.0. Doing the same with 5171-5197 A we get 10.5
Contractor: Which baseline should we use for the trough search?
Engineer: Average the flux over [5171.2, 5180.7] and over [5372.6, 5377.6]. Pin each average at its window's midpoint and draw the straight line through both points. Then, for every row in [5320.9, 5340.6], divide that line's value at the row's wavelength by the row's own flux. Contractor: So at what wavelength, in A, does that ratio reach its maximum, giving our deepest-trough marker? 5331.96 A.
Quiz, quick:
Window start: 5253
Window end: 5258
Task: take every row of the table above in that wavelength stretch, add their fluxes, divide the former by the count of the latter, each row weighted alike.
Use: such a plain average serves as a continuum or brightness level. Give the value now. 12.9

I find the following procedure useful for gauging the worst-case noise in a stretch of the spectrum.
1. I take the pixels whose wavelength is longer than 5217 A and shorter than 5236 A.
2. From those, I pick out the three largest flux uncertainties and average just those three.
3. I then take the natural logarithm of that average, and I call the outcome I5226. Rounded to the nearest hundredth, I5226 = -0.45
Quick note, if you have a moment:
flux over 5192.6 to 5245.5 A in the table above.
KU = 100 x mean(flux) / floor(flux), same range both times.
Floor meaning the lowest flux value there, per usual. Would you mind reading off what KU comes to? 112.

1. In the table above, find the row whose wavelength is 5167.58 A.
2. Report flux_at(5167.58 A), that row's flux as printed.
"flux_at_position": 10.08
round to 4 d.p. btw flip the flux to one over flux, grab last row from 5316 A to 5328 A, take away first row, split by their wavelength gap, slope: 0.0014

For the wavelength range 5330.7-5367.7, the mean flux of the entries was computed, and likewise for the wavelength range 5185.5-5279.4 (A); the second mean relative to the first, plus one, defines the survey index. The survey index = 1.88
